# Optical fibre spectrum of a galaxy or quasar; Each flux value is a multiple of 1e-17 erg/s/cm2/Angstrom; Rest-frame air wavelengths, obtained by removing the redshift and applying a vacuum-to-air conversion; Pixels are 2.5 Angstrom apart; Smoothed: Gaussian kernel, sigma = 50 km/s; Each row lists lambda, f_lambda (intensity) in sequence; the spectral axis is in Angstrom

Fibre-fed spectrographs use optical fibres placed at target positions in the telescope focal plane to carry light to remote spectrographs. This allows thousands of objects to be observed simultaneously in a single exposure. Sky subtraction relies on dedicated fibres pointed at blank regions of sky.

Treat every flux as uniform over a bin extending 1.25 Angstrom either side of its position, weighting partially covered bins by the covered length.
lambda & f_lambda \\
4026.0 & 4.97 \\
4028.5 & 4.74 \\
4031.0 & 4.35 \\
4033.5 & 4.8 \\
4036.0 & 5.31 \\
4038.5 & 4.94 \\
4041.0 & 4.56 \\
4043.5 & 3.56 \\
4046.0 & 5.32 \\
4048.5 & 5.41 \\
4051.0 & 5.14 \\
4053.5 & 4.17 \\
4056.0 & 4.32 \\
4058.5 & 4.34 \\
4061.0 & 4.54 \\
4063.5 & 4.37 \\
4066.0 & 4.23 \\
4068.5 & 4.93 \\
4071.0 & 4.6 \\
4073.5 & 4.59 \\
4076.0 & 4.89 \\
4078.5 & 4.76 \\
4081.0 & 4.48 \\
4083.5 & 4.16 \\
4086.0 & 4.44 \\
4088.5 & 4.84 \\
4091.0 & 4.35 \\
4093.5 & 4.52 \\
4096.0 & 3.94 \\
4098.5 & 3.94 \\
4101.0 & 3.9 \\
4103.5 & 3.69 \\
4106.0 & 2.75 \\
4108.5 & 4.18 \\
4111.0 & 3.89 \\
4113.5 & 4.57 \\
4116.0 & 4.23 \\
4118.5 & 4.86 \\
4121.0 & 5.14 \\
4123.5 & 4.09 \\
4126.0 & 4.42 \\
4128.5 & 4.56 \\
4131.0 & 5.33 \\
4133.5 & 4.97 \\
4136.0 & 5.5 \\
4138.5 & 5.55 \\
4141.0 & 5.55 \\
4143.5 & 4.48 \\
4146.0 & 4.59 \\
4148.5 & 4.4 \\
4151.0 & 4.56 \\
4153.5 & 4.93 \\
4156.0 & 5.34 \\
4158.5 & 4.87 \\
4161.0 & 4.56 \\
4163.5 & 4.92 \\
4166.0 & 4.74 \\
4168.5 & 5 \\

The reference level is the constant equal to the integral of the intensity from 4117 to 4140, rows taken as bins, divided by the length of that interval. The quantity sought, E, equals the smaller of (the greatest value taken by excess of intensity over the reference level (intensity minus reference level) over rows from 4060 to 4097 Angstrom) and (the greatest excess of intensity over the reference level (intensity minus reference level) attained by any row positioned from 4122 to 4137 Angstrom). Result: 0.00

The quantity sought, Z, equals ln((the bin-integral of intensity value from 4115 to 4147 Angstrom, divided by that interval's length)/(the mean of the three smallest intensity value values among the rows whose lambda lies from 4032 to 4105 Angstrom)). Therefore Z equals 0.27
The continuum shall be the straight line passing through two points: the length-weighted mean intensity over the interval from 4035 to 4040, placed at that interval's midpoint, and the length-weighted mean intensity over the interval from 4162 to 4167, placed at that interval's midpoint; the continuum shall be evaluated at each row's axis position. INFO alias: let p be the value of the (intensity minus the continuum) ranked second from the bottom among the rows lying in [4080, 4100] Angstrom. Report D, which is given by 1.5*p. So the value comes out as -1.53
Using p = -1.02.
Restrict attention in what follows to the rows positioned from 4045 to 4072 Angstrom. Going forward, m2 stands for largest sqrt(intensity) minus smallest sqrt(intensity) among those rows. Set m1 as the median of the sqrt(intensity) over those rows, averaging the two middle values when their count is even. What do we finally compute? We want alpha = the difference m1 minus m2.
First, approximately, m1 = 2.13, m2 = 0.284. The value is 1.85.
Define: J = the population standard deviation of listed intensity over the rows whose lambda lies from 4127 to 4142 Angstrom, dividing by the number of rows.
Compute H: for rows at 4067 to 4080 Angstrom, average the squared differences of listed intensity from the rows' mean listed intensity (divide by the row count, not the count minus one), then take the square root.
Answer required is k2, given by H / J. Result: 0.4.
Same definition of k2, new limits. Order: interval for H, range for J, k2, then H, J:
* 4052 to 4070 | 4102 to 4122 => 0.3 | 0.24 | 0.70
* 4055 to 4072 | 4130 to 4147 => 0.5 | 0.22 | 0.43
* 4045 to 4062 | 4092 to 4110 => 1.0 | 0.48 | 0.51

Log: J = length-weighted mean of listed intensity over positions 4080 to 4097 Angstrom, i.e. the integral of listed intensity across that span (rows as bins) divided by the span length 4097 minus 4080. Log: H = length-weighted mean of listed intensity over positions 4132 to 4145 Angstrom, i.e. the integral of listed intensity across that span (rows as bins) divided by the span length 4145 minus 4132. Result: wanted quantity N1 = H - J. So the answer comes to 0.8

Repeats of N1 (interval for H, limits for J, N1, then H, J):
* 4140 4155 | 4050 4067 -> 0.3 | 4.75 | 4.44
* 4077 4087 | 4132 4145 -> -0.7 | 4.47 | 5.20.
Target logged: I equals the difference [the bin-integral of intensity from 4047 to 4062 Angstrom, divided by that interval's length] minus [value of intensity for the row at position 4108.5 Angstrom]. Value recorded 0.5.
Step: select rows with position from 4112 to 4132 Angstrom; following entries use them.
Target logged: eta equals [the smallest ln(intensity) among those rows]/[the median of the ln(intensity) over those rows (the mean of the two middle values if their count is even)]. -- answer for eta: 0.928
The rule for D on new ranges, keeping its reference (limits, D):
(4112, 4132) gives -1.04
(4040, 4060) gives -1.33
